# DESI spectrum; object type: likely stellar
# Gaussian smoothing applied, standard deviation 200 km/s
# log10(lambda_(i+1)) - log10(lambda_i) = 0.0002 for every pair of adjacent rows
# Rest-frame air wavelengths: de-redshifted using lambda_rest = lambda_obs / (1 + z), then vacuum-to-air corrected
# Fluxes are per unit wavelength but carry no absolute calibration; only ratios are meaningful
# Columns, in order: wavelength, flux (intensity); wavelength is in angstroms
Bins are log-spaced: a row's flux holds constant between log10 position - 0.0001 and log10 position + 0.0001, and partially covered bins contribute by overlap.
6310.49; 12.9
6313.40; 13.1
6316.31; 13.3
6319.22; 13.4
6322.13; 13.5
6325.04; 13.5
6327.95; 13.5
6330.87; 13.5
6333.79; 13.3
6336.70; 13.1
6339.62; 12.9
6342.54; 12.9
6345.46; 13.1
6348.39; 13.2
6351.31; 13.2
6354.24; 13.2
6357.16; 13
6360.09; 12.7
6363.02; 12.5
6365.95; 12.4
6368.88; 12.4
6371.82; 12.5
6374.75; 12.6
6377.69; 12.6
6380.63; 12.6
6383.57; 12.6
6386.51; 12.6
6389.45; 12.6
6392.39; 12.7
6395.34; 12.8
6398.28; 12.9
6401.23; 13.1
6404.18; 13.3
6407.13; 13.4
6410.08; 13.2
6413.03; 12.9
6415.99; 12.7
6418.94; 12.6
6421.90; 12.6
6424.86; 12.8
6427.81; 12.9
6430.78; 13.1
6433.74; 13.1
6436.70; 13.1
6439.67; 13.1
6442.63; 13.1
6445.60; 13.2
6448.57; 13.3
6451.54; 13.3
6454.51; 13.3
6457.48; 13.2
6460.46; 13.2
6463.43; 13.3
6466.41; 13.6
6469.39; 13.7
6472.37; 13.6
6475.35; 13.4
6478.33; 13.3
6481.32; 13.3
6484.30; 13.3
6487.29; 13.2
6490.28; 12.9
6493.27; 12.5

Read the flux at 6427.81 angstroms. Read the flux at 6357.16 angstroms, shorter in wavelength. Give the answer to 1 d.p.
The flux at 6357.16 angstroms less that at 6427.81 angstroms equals 0.1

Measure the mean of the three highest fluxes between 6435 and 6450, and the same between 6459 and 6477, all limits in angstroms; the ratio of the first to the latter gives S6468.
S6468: 0.97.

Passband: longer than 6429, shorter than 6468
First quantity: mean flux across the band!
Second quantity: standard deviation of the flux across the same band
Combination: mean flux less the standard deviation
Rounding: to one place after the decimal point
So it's 13.1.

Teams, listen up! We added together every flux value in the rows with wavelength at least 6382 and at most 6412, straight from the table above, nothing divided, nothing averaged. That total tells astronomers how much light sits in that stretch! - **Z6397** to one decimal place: 129.2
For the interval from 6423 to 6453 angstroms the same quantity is 131.0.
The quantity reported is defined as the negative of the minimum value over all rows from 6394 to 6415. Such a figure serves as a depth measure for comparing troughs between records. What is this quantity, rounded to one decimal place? -12.8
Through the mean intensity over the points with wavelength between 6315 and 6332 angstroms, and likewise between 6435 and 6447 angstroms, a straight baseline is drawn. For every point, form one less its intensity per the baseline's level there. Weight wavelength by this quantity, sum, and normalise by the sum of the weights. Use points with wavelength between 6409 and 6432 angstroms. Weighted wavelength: 6420.3 angstroms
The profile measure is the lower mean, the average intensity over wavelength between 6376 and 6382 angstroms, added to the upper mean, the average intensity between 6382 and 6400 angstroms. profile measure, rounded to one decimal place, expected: 25.3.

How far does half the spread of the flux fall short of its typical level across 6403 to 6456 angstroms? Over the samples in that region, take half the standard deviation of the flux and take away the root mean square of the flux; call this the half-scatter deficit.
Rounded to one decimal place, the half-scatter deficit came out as -12.9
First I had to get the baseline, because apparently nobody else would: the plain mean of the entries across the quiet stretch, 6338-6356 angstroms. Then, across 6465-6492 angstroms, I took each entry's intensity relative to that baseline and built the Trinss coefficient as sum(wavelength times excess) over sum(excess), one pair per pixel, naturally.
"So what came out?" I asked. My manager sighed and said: 6472.5 angstroms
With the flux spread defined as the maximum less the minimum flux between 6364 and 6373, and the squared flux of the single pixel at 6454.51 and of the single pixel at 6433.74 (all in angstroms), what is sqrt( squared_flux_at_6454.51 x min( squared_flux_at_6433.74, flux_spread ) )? 4.2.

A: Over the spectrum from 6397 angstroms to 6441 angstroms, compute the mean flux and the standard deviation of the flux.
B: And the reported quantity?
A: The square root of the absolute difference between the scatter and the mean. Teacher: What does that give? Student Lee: 3.57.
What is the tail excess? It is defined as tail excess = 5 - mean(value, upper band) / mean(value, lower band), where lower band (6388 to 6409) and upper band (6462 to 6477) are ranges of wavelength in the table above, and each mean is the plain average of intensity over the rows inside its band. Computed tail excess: 3.96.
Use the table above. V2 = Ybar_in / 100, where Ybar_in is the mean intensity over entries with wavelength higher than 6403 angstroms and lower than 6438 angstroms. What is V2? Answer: 0.130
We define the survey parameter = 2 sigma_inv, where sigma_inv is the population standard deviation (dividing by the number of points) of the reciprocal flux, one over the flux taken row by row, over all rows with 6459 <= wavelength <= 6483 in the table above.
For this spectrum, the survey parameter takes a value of 0.0019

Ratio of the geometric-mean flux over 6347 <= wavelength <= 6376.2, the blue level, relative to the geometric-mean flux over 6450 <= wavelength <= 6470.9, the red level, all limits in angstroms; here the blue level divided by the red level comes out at 0.955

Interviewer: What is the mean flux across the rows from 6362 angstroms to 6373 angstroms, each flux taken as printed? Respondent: 12.4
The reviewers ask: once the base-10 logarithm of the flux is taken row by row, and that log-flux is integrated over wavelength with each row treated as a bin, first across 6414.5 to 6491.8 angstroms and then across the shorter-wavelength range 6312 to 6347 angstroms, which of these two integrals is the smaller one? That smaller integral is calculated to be 39.3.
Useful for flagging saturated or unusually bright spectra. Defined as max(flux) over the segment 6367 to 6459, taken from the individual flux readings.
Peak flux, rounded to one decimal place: 13.4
